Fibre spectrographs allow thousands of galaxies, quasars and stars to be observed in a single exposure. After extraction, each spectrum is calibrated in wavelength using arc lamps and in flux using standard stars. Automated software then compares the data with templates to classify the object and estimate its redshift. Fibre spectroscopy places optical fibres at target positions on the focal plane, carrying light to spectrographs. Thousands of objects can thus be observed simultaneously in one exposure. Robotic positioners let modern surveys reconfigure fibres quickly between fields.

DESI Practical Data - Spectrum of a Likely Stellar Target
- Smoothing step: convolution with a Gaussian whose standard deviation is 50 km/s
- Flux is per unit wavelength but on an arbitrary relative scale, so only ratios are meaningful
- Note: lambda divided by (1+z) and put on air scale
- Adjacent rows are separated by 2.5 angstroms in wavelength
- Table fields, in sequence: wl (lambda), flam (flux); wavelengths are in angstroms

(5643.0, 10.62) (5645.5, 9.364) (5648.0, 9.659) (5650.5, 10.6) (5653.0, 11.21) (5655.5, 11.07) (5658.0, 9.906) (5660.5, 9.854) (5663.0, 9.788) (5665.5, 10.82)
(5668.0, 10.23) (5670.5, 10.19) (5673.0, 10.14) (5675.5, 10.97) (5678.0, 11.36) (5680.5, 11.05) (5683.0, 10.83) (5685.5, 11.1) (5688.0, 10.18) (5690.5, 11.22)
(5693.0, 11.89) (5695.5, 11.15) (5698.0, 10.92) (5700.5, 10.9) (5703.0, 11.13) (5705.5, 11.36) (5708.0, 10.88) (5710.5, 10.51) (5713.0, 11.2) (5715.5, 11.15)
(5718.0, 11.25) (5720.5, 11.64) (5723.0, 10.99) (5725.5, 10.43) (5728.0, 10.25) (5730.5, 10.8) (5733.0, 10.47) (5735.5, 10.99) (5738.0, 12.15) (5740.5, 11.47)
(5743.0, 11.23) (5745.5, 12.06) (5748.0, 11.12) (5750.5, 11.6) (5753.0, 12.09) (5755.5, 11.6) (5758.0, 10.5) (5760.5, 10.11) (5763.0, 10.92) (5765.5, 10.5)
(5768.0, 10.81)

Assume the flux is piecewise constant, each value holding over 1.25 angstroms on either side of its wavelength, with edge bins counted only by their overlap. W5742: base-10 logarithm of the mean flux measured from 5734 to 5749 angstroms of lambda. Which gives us 1.06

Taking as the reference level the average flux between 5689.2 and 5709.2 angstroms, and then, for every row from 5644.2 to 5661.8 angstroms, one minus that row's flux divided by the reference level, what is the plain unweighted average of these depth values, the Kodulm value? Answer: 0.084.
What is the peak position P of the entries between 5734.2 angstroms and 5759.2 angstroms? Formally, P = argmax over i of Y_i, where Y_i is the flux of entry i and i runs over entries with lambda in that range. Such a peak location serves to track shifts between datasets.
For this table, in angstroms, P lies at 5738.0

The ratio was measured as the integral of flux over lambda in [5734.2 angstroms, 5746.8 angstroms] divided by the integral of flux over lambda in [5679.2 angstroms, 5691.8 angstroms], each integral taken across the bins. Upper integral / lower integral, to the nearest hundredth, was 1.06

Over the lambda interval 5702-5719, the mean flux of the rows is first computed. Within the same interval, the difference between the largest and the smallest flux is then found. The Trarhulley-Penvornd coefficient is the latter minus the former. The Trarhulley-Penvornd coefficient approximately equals -10.2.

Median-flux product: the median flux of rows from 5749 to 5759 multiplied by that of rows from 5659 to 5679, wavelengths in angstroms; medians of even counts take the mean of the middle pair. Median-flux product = 118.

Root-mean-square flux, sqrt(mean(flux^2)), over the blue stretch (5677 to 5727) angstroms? 11.06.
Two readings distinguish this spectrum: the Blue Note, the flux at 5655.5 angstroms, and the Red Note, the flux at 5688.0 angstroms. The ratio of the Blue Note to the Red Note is 1.09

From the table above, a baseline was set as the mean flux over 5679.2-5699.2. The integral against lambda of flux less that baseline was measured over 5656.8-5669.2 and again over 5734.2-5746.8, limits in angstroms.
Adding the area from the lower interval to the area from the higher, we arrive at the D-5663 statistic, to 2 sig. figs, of -4.8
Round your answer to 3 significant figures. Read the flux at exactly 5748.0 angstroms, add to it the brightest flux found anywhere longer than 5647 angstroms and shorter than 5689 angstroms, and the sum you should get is 22.5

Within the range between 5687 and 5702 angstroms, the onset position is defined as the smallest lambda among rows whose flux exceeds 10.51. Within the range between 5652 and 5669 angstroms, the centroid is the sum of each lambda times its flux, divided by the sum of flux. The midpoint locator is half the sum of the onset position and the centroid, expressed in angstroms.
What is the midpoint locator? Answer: 5675.4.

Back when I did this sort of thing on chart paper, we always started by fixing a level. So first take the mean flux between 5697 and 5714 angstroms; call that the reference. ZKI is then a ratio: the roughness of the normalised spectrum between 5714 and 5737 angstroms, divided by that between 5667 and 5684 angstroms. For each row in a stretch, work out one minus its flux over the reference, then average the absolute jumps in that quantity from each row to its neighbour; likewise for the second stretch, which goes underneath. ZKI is 1.34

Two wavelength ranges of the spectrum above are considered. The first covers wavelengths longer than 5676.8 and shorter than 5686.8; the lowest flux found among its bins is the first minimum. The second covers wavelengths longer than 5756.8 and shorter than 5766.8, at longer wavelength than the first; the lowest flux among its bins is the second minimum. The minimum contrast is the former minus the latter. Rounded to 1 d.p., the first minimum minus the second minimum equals 0.7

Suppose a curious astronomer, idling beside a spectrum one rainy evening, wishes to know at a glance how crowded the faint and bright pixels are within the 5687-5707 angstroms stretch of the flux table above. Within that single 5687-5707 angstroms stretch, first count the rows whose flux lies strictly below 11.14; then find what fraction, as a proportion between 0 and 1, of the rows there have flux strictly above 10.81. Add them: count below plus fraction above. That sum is 4.9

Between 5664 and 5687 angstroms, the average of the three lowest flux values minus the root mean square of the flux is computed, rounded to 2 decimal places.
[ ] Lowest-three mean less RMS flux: -0.56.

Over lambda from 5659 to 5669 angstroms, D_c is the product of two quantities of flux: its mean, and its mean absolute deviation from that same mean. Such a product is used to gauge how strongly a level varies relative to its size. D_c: 3.58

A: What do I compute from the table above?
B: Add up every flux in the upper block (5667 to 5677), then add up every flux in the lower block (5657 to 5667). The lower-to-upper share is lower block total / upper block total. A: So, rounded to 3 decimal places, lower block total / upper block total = 0.972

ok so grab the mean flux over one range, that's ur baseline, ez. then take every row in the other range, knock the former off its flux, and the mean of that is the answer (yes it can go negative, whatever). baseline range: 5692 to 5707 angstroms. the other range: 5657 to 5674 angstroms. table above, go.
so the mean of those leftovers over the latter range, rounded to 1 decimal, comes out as -1.1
